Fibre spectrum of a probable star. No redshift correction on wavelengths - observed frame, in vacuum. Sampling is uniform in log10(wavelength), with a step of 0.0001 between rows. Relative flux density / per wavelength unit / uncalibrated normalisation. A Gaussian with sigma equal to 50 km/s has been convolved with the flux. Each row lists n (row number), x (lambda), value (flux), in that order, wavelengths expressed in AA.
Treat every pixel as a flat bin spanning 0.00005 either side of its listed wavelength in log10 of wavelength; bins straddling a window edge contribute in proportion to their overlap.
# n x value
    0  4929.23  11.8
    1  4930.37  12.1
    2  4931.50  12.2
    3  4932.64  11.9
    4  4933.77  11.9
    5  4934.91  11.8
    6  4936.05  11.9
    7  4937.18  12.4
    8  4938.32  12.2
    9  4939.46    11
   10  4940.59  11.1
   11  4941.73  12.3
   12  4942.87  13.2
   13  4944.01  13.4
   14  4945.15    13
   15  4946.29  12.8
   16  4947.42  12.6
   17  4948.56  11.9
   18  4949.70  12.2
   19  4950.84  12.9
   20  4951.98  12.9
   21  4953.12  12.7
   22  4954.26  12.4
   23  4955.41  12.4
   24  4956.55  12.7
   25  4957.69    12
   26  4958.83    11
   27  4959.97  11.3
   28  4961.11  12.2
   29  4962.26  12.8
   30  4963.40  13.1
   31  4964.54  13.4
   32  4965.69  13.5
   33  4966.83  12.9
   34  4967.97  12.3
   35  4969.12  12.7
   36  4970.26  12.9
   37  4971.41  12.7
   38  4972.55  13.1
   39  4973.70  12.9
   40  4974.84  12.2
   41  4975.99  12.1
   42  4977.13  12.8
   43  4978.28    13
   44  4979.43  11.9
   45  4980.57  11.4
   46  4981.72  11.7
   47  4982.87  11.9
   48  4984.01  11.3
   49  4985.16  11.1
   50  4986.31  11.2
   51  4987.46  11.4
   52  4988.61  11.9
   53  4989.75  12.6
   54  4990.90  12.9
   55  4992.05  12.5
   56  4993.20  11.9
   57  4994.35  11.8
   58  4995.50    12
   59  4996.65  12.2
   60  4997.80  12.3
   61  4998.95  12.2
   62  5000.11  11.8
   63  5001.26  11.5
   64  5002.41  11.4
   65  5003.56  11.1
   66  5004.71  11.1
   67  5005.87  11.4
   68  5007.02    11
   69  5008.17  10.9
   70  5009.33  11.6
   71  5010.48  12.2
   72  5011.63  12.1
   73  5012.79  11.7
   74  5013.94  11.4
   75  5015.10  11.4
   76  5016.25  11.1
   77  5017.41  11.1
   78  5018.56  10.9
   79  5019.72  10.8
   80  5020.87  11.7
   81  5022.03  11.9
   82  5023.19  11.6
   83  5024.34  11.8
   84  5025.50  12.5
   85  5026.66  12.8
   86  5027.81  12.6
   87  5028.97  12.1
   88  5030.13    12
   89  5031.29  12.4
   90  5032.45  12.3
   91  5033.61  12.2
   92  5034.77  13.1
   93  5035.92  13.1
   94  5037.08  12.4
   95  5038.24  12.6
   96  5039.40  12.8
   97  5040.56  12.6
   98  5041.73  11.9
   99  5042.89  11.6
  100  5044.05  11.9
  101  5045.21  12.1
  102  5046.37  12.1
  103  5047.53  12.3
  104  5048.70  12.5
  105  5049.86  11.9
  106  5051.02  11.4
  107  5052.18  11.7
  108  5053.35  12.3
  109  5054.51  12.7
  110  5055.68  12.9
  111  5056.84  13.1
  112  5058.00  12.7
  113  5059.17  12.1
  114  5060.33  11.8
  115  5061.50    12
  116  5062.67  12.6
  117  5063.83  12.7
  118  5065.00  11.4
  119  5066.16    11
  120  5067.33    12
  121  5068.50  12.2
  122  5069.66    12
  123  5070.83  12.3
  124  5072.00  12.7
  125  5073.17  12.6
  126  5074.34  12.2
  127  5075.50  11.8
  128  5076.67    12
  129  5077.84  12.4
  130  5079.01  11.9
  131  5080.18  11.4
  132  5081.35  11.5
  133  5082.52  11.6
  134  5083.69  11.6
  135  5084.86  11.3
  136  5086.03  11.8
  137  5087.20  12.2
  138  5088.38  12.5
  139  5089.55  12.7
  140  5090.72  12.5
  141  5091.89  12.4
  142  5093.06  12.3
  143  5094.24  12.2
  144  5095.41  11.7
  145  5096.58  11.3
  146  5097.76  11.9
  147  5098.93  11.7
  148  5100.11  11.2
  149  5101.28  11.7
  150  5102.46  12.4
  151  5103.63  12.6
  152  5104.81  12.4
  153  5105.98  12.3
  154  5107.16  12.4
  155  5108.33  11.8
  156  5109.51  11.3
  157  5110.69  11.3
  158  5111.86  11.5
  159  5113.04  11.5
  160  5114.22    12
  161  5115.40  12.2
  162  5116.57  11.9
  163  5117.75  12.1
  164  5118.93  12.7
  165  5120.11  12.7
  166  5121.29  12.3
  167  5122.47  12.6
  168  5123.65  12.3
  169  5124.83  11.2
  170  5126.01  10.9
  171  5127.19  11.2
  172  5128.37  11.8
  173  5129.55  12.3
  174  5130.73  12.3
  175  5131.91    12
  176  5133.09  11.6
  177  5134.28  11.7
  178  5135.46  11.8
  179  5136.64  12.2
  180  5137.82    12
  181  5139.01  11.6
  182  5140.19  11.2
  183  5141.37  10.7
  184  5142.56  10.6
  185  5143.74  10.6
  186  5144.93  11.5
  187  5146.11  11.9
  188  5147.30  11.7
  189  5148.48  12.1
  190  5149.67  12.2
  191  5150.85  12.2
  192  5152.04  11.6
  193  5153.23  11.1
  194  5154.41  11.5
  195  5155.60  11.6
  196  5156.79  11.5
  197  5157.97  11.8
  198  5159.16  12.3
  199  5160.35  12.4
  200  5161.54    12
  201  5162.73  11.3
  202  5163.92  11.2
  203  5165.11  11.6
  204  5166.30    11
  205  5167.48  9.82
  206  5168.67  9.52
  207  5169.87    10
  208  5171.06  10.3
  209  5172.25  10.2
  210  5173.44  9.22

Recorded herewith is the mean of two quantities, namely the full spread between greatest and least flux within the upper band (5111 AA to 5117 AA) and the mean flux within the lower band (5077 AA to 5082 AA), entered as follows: 6.25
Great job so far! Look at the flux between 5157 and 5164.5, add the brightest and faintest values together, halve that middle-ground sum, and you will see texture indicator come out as 11.8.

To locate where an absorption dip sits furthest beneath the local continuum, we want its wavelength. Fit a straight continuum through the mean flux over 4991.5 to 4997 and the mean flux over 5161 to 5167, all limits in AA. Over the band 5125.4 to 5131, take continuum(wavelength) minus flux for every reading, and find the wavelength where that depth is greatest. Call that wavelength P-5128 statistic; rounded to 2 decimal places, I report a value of 5126.01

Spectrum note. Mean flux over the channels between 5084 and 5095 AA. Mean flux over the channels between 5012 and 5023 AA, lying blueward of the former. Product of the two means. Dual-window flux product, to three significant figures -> 138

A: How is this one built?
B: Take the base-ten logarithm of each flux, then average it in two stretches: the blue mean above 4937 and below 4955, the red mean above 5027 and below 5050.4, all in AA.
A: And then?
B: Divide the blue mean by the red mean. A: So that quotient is 1.003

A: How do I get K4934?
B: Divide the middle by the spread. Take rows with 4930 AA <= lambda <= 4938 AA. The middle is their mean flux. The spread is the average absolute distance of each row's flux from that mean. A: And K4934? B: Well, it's 69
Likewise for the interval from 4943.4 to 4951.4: 33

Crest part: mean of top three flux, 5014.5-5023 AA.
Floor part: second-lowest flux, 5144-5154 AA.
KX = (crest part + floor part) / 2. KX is 11.6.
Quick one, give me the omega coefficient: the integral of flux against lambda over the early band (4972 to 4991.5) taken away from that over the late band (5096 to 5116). 1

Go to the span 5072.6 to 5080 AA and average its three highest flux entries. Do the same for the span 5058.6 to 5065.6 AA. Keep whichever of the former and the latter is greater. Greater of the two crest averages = 12.5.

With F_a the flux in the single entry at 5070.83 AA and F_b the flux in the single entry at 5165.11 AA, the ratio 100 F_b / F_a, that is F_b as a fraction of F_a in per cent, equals 94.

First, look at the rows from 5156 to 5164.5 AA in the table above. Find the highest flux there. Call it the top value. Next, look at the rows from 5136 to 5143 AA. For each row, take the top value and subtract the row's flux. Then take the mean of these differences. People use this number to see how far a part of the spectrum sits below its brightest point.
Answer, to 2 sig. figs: 1.0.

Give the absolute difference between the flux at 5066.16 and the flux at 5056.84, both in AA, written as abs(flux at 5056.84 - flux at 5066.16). 2.1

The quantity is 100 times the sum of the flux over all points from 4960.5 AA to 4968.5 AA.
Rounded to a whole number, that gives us 9020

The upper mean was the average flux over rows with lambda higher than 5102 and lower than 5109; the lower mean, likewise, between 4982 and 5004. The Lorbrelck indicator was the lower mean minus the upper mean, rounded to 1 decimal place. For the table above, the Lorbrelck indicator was -0.5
